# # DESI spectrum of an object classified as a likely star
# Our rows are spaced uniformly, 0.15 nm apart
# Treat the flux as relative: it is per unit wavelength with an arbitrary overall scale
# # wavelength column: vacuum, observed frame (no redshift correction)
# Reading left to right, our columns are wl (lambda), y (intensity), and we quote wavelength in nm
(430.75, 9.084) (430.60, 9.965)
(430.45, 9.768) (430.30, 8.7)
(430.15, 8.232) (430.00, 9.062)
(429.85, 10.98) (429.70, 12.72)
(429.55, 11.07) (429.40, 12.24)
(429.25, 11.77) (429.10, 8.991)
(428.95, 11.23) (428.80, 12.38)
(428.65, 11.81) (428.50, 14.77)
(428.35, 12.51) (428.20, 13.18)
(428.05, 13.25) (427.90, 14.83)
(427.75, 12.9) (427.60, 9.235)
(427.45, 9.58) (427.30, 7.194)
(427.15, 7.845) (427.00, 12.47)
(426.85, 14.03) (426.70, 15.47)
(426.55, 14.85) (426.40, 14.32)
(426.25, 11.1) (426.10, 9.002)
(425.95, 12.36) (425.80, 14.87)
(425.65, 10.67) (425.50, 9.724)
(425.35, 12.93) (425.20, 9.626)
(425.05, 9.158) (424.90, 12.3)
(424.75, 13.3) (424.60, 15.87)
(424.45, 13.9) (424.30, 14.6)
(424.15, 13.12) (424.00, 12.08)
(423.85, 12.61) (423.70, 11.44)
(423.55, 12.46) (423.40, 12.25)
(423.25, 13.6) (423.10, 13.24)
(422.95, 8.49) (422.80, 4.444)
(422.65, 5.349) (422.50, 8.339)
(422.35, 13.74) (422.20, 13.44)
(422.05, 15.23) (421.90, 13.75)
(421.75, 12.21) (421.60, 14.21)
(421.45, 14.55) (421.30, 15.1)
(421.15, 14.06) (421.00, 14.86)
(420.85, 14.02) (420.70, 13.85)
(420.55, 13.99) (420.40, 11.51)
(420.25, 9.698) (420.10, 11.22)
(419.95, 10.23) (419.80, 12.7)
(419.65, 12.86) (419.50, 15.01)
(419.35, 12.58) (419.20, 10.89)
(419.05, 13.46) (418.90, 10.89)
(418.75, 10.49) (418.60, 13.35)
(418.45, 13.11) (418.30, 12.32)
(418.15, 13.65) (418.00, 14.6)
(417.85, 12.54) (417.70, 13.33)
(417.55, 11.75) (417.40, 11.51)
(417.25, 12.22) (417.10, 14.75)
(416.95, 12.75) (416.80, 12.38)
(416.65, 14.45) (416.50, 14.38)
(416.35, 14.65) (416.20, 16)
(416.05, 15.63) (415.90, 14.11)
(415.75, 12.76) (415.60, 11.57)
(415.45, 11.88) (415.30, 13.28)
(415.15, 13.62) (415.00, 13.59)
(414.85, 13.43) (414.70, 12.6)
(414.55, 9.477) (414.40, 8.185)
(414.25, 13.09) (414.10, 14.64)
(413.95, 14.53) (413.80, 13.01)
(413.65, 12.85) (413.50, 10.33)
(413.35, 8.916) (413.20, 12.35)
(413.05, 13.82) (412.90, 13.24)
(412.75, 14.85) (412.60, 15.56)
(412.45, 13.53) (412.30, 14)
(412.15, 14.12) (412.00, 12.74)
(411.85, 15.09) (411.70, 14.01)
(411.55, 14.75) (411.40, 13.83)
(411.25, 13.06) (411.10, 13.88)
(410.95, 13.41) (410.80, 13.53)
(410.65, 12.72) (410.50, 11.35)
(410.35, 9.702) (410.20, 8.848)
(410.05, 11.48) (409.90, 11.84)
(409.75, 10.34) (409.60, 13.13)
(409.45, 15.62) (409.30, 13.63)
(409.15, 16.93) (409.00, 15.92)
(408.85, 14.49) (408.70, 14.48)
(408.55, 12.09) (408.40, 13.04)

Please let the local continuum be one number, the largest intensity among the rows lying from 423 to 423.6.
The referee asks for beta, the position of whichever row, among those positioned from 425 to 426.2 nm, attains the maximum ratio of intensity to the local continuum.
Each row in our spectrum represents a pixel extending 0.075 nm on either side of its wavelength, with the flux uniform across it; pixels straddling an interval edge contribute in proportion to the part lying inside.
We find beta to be 425.80 nm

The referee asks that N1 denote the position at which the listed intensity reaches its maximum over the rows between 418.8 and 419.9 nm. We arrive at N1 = 419.50 nm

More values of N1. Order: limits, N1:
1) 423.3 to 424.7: 424.60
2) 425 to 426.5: 425.80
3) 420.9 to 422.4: 422.05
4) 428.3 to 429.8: 428.50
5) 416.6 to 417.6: 417.10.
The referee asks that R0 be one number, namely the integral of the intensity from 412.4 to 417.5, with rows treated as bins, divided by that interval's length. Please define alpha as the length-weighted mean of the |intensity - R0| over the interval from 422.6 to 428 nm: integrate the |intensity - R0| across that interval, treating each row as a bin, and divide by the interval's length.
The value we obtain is 2.2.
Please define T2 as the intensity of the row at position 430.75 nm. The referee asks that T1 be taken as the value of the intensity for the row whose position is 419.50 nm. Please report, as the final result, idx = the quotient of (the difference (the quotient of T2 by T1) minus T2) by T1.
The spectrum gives -0.56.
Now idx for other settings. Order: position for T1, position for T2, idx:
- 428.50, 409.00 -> -1.00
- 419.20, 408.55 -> -1.01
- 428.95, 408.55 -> -0.98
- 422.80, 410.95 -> -2.34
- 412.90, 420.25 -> -0.68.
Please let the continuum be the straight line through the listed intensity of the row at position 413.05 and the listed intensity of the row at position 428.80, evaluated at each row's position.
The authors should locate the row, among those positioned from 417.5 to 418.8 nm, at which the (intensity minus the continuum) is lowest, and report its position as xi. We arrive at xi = 418.75 nm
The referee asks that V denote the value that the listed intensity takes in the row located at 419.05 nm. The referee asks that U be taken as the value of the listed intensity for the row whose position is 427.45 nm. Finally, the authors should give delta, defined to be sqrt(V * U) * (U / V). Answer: 8.1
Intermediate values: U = 9.58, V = 13.46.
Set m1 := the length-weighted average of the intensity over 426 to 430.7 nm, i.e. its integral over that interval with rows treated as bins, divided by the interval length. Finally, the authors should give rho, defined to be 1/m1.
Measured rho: 0.087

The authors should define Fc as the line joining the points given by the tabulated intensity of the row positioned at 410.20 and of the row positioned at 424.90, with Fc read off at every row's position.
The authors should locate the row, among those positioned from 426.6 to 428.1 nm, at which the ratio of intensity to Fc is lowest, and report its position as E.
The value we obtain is 427.30 nm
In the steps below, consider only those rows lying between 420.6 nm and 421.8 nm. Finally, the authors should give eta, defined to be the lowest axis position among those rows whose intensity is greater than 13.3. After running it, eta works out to 420.70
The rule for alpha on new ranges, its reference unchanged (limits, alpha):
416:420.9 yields 1.3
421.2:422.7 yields 2.1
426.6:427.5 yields 3.0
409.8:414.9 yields 1.4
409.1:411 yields 1.8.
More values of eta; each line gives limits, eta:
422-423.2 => 422.05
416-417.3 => 416.05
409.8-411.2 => 410.80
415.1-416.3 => 415.15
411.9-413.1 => 412.15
